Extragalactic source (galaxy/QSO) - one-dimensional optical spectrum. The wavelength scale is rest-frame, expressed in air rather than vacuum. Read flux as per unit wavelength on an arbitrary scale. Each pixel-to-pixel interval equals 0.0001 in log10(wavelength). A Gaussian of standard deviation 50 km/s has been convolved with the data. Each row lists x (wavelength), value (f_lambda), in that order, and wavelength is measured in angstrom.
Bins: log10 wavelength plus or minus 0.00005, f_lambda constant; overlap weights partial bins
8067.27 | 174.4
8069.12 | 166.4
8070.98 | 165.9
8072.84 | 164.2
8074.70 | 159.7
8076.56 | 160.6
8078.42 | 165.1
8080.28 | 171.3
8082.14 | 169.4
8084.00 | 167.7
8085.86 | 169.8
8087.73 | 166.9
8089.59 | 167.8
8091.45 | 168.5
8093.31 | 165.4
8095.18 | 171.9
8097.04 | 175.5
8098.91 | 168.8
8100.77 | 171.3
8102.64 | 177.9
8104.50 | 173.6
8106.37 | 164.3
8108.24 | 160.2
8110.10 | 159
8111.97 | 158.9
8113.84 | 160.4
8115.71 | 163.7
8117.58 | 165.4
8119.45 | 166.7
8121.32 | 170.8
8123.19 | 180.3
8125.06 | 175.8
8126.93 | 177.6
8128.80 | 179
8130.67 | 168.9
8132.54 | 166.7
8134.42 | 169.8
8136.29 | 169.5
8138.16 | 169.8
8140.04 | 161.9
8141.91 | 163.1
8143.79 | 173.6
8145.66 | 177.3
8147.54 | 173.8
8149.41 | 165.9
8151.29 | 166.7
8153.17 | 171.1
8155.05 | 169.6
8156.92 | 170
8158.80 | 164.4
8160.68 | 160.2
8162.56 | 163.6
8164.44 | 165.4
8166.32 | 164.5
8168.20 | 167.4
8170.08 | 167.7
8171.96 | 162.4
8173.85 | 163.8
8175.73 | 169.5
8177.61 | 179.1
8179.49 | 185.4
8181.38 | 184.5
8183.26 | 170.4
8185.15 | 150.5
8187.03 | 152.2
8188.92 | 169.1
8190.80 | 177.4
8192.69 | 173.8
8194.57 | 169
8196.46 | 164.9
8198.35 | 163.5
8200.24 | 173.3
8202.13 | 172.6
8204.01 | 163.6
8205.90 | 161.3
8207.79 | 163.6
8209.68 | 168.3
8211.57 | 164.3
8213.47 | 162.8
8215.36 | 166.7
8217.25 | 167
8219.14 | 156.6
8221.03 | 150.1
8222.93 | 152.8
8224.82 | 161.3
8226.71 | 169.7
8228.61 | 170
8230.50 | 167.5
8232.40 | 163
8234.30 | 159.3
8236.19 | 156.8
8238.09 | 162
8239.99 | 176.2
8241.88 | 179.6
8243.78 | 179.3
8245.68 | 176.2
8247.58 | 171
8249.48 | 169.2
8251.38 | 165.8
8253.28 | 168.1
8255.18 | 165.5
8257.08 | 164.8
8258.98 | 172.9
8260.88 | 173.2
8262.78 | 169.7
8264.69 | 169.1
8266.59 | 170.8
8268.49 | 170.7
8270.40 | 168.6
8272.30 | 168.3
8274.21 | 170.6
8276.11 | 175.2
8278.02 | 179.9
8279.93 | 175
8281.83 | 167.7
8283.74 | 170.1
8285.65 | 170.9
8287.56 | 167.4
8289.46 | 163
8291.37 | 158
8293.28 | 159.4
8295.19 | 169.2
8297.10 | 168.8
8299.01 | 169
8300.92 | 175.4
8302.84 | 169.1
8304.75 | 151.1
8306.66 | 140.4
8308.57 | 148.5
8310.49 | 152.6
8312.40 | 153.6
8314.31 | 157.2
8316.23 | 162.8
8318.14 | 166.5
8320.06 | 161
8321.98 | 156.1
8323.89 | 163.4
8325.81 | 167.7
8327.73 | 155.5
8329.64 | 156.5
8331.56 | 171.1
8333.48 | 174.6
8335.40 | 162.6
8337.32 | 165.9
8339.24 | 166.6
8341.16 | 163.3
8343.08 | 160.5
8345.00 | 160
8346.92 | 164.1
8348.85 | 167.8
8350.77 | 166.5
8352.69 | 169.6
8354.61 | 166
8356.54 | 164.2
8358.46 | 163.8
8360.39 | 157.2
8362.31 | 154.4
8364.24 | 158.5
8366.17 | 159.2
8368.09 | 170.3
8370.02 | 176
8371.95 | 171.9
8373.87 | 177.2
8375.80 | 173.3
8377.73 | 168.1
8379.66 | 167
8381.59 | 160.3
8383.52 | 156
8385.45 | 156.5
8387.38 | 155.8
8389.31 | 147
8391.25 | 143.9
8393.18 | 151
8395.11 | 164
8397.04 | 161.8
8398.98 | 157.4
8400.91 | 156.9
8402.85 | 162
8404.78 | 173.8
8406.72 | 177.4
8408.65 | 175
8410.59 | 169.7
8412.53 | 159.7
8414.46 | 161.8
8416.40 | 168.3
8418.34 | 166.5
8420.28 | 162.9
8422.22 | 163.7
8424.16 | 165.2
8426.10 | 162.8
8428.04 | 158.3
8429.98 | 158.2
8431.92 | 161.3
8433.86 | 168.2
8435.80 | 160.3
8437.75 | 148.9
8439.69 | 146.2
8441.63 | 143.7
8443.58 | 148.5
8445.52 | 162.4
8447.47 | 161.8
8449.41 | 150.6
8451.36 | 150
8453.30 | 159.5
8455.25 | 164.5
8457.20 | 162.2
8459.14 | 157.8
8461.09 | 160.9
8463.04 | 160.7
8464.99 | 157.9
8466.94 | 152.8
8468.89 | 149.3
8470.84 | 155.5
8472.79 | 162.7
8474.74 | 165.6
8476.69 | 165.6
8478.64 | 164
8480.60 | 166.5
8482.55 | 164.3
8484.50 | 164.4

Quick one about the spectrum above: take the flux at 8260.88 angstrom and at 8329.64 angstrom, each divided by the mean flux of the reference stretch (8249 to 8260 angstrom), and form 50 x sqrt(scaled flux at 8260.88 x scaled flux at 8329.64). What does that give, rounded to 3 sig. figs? 49.1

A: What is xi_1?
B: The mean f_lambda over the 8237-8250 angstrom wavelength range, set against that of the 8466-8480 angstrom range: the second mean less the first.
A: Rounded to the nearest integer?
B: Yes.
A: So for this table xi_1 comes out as -14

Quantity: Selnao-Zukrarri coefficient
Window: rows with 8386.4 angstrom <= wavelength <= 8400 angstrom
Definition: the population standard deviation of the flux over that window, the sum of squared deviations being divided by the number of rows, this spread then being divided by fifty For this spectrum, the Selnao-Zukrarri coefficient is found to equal 0.14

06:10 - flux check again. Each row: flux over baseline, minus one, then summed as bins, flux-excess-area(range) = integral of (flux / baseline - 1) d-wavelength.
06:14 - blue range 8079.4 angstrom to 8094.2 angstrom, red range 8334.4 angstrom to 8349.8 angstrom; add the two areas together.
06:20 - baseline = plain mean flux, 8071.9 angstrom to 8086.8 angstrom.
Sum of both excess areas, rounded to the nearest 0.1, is 0.0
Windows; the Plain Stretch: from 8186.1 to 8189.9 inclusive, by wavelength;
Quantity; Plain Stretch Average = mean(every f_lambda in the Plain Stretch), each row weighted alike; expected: 161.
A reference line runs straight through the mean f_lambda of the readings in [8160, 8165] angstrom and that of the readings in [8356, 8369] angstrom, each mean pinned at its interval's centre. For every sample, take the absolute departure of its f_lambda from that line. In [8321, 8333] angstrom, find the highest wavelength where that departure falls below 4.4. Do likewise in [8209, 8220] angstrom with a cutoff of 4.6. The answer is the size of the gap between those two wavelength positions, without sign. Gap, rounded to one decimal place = 106.6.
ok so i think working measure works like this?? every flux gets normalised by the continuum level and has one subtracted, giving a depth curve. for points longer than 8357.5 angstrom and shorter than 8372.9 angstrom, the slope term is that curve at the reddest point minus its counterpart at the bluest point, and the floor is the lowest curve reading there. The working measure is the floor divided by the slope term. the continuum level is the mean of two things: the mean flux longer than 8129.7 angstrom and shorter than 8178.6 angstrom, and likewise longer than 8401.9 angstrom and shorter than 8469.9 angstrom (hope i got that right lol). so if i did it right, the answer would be -1.2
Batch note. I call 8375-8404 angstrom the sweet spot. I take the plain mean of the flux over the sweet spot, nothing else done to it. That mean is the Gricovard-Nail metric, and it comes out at 159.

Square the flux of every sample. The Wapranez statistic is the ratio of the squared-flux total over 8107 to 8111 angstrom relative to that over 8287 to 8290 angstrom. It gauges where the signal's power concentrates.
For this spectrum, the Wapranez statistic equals 0.93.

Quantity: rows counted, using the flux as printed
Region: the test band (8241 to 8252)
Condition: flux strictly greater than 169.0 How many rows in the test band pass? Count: 5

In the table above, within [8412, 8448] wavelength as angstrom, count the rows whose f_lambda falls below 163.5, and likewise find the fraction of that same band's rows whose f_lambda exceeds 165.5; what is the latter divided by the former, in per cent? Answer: 1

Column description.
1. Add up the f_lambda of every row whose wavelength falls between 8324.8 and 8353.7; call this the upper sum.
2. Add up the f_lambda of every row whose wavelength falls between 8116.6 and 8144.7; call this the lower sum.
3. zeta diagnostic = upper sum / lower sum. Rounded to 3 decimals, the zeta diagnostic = 0.966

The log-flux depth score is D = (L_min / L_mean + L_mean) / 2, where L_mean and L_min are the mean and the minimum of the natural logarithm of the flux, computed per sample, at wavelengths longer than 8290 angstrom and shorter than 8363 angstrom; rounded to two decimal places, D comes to 3.03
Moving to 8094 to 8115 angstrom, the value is 3.05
